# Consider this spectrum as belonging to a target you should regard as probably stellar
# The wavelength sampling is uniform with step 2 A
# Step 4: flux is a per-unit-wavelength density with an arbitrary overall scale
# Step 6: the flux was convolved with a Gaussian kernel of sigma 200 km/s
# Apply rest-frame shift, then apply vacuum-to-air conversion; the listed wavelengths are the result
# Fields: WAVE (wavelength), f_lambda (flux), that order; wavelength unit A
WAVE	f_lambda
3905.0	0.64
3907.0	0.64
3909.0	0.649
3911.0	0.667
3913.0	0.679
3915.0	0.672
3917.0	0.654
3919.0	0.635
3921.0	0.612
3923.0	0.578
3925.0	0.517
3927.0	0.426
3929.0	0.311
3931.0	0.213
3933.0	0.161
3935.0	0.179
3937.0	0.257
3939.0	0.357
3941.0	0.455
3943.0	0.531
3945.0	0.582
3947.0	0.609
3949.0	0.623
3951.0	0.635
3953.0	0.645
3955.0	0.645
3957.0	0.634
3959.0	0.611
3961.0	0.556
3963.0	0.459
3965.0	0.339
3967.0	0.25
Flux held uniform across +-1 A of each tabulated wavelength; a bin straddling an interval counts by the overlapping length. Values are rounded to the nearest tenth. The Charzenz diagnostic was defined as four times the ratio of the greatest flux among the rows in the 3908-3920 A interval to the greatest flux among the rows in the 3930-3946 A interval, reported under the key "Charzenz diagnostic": 4.7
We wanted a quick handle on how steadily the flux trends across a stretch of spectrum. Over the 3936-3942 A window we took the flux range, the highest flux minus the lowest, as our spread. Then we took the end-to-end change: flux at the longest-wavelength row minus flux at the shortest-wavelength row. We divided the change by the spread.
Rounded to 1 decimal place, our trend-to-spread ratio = 1.0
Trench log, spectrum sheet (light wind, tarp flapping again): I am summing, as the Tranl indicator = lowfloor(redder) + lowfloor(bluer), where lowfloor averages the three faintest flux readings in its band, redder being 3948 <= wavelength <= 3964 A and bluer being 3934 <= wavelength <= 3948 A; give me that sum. 0.81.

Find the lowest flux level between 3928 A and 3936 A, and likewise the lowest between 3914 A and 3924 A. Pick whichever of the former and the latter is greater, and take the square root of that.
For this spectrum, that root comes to 0.760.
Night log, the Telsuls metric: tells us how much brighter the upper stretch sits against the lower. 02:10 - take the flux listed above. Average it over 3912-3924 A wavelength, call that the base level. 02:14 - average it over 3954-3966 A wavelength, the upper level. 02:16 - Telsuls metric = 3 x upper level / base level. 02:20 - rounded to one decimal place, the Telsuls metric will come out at 2.5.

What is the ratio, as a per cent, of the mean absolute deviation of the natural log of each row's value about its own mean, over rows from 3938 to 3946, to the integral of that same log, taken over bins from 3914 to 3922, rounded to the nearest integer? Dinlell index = -5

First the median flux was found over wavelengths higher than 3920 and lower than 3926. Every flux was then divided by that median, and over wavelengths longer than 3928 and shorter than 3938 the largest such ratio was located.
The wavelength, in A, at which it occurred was 3929.0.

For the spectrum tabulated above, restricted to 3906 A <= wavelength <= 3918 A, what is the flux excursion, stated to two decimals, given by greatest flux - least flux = 0.04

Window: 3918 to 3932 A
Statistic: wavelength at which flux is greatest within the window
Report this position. 3919.0 A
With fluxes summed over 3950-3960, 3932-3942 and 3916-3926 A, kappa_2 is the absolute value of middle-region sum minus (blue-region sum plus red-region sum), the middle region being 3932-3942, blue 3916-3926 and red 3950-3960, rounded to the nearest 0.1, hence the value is 4.8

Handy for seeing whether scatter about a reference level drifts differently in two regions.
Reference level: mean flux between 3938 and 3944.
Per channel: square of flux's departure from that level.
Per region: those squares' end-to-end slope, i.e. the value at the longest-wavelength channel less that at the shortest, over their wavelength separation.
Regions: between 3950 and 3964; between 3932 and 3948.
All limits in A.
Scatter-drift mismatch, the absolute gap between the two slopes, 0.0011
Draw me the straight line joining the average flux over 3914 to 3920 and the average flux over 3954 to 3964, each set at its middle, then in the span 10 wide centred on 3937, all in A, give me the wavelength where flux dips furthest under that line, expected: 3933.0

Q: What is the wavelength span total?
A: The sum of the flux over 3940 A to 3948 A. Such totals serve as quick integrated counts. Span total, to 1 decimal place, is 2.2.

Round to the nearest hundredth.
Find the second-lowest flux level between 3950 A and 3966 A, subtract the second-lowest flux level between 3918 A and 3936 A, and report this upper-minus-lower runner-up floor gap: 0.28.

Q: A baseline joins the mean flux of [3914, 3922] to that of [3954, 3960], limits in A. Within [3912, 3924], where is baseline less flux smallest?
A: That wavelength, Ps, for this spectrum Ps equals 3913.0 A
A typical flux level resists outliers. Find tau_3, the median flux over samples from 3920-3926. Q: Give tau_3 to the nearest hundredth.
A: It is 0.58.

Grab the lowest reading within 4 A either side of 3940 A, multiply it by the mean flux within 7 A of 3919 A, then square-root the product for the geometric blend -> 0.40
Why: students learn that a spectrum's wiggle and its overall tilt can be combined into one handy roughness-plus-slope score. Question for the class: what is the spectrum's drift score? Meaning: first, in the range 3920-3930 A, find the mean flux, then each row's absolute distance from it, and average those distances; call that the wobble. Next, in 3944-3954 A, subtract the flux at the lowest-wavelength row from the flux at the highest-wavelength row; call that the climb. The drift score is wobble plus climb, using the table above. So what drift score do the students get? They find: 0.16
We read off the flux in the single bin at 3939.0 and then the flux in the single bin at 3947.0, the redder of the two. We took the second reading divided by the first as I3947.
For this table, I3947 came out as 1.7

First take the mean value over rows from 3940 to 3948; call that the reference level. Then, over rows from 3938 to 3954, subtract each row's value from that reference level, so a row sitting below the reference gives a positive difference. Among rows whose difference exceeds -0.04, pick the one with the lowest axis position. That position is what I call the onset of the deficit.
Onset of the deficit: 3939.0 A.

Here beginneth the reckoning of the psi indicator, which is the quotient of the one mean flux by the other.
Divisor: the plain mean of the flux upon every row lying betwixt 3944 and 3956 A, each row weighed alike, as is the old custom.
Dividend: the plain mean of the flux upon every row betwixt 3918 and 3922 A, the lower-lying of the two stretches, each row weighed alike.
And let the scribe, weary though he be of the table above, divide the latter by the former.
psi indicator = 1.00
